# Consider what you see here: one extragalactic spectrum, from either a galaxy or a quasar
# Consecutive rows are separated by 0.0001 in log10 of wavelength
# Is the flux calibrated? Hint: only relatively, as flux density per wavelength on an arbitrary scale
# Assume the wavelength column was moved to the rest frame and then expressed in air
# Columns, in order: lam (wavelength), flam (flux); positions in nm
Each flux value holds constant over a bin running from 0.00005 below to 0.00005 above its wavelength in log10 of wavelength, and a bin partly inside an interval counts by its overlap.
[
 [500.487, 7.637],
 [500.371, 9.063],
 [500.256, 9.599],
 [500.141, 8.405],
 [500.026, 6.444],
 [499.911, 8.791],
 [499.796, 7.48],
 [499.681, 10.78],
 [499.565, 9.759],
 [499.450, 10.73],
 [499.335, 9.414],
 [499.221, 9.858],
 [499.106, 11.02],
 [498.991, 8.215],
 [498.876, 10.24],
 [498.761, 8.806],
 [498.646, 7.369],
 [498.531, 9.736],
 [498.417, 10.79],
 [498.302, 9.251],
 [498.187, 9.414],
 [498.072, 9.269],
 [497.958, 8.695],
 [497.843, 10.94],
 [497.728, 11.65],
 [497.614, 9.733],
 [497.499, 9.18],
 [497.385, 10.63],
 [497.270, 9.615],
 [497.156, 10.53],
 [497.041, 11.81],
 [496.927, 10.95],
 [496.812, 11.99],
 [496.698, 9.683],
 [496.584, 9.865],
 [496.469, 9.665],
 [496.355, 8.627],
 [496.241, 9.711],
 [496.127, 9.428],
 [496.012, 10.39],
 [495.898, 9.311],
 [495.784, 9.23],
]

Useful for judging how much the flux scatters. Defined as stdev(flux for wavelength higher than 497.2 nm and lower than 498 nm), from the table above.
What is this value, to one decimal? 1.0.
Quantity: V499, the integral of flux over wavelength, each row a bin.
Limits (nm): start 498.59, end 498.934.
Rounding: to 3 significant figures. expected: 3.03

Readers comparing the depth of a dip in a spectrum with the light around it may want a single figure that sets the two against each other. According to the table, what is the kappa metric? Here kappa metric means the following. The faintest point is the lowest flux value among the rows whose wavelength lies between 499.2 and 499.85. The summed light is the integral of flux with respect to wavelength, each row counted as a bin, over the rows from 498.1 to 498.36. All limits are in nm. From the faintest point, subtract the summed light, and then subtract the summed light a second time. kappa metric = 3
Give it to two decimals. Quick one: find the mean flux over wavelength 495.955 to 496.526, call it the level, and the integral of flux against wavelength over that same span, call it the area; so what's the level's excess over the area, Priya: 4.10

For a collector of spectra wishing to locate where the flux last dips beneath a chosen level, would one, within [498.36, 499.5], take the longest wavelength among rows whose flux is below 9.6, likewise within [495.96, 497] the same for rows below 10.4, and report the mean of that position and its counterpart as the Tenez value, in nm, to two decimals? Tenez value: 498.02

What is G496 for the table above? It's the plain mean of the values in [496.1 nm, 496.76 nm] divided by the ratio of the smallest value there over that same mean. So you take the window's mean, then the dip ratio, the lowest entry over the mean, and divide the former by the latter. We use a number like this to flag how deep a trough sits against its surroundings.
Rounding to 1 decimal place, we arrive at 10.5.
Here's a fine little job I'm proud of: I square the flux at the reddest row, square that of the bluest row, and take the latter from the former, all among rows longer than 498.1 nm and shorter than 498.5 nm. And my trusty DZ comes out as 28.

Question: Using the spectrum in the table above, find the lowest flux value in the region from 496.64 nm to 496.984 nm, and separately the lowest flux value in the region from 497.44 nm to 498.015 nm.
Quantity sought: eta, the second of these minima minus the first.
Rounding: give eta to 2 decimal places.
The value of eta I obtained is -0.99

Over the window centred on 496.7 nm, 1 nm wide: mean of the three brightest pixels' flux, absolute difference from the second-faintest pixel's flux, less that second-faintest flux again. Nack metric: -7.7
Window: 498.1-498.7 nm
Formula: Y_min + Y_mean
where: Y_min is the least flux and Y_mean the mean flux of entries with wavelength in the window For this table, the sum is 16.7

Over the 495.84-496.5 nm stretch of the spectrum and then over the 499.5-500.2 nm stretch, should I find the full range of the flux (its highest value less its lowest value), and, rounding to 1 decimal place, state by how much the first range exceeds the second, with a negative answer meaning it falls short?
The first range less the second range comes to -2.6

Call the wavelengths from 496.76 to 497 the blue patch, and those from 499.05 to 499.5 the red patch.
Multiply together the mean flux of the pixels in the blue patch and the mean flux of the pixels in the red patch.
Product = 118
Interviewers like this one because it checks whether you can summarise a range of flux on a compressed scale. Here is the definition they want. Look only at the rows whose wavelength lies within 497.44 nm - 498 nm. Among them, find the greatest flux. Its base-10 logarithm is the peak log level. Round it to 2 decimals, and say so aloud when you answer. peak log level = 1.07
